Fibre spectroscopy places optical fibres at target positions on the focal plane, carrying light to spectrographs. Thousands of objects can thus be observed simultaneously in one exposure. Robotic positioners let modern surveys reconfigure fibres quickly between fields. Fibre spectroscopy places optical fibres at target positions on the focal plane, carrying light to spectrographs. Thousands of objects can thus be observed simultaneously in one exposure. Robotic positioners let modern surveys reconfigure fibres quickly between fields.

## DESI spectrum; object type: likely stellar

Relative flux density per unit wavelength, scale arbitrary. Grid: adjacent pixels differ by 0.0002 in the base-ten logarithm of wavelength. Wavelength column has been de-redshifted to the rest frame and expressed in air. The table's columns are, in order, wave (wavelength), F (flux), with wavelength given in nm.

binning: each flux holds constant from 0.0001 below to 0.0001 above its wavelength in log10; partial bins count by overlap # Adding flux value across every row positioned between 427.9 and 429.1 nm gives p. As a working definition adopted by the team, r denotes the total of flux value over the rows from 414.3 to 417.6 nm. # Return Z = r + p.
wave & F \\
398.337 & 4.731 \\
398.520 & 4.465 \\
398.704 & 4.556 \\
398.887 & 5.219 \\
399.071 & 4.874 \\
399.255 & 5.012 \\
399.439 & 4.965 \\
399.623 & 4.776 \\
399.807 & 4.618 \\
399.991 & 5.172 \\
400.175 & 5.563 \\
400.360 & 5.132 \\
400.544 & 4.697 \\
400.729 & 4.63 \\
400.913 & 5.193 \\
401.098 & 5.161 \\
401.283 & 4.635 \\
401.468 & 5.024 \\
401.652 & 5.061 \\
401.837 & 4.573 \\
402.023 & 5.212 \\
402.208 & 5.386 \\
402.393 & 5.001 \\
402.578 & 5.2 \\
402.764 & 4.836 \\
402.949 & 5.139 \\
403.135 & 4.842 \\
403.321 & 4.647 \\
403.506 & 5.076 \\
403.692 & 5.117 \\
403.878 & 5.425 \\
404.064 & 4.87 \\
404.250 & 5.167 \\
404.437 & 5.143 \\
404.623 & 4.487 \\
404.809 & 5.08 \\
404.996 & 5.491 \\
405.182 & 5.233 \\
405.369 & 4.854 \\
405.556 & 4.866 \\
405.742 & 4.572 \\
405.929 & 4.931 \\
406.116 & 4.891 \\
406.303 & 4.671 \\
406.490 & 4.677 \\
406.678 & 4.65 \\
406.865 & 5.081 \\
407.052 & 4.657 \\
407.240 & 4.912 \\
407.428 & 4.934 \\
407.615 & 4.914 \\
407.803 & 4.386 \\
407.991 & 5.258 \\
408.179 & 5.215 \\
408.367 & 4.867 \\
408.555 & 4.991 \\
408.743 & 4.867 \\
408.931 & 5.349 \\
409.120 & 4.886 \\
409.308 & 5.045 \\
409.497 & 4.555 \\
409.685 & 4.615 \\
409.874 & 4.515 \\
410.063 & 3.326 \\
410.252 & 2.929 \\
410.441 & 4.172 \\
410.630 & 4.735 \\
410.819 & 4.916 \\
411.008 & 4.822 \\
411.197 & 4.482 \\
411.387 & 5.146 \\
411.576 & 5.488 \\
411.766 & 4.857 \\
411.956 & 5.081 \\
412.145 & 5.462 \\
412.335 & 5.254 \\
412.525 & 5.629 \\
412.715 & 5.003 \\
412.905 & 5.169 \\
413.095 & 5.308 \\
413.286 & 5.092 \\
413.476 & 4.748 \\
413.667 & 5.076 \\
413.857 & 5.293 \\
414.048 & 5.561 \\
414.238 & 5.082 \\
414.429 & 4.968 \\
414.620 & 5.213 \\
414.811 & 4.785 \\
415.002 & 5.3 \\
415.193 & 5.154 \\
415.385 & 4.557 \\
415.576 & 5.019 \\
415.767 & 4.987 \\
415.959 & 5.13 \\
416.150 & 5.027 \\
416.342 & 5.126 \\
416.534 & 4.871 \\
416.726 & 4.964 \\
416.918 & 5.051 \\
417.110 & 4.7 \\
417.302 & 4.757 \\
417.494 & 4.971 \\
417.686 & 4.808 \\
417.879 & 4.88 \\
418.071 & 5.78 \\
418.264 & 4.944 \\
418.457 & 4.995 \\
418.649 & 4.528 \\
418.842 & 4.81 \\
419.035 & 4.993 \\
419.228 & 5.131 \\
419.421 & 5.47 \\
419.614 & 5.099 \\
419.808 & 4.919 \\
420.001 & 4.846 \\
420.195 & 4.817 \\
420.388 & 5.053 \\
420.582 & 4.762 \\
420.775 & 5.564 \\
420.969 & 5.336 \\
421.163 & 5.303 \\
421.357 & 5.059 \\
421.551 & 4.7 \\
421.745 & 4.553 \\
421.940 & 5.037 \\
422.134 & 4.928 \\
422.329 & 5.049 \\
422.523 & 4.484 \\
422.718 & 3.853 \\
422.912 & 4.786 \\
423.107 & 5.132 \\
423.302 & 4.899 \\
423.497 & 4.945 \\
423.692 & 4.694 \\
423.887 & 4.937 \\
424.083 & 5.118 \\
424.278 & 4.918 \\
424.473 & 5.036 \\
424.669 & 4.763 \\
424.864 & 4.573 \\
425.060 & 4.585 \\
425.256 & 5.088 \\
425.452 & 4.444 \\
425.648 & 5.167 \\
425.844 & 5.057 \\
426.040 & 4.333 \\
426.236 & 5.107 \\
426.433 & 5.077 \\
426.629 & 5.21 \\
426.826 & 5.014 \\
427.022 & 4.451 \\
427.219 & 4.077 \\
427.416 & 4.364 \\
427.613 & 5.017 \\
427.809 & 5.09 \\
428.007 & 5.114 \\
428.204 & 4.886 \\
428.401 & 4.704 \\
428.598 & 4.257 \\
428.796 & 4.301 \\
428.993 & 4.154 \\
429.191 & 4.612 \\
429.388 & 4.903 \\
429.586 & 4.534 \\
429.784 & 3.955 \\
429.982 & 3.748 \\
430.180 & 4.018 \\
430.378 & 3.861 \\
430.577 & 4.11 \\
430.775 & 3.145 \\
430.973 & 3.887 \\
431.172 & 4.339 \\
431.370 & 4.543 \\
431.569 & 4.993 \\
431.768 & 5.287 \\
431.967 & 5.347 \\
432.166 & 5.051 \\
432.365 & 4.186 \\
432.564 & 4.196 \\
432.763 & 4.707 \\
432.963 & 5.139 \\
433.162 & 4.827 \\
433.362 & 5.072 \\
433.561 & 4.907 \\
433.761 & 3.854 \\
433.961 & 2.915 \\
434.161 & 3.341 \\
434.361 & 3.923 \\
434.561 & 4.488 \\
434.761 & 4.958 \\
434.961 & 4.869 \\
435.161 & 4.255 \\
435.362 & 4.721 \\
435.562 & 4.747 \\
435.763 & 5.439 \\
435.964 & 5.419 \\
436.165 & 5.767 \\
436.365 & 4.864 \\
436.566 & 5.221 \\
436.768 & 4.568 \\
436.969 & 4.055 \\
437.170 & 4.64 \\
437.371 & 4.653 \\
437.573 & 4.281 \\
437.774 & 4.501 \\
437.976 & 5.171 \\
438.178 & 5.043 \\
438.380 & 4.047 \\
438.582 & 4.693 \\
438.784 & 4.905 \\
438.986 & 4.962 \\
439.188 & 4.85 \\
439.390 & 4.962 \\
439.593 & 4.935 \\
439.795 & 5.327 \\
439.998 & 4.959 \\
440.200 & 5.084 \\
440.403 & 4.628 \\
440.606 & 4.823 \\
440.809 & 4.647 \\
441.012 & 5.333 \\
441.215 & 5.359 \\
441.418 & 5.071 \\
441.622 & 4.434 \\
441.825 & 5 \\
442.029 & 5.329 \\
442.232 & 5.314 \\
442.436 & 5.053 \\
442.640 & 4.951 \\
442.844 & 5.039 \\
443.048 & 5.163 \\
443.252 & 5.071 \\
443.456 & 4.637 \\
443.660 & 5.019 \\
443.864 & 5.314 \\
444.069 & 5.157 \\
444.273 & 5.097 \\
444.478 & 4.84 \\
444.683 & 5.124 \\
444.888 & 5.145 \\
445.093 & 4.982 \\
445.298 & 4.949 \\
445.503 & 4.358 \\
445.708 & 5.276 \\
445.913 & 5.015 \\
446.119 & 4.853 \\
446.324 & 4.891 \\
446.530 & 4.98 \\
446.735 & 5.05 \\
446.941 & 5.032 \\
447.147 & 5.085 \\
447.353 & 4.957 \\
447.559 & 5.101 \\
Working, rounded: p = 27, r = 85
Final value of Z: 112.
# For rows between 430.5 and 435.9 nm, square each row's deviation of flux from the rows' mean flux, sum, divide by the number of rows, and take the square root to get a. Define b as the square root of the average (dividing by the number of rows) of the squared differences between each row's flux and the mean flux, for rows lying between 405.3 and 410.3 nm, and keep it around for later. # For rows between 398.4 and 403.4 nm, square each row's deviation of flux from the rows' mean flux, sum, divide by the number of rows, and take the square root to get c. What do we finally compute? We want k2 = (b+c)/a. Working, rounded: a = 0.65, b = 0.51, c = 0.277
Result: 1.2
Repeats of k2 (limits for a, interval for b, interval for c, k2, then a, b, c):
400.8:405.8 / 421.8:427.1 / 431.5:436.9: 3.6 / 0.26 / 0.31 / 0.641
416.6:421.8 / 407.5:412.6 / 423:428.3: 3.1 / 0.29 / 0.59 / 0.301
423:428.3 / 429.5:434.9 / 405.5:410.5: 3.9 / 0.30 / 0.64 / 0.516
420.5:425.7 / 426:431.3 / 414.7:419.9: 2.3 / 0.33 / 0.51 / 0.253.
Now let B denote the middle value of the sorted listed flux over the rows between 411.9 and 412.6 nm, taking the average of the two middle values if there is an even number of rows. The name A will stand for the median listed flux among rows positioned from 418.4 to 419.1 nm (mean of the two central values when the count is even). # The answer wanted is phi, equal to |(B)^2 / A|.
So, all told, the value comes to 5.86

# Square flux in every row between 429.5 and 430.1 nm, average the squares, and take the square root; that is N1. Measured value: 4.09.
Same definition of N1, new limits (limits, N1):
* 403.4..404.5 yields 5.14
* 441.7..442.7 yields 5.13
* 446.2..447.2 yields 5.01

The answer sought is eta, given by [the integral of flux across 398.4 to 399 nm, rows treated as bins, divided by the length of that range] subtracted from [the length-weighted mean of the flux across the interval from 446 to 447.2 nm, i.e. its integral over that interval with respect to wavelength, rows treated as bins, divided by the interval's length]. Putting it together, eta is 0.22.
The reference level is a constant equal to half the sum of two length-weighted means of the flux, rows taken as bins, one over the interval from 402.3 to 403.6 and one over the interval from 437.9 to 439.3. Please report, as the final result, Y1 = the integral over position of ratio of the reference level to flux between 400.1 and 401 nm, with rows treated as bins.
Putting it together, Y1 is 0.88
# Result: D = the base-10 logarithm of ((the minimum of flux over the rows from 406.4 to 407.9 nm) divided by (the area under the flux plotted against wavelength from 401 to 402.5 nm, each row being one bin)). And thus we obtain -0.23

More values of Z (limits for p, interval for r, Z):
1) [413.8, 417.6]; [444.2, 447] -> 170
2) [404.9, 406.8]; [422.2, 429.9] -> 234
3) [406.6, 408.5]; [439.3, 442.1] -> 119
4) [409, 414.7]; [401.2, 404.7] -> 241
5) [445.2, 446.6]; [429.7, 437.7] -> 215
